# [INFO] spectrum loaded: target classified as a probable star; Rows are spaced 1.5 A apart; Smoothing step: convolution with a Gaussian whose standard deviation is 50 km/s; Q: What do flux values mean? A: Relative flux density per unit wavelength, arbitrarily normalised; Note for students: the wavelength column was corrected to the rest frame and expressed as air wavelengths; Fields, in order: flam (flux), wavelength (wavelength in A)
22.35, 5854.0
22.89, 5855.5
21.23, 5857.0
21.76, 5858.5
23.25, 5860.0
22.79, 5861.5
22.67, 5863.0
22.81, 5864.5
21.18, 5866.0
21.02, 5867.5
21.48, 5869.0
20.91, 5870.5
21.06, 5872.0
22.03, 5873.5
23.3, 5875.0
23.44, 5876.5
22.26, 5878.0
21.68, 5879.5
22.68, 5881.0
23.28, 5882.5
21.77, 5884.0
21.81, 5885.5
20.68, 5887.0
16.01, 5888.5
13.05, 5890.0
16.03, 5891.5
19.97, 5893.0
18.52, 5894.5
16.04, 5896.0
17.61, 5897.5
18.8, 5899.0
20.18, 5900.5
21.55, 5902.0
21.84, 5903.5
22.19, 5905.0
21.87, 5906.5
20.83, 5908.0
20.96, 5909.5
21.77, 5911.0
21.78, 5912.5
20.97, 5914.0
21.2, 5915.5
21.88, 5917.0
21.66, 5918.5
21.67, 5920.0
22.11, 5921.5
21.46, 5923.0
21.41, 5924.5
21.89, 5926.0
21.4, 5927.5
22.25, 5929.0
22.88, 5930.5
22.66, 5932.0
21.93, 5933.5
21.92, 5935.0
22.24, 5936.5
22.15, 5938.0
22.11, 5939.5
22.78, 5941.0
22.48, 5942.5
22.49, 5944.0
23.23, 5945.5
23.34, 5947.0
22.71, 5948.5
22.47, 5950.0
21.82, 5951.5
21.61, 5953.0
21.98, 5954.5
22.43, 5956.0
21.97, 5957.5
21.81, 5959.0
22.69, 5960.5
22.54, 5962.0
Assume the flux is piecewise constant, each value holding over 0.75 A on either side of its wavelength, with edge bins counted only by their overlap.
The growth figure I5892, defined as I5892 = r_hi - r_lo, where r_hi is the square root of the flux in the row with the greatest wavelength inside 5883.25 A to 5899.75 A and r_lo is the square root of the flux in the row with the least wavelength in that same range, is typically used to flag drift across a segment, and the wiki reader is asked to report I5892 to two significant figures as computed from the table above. -0.33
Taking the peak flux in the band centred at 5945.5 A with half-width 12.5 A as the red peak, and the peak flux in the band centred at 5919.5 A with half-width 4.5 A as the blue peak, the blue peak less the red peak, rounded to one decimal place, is -1.2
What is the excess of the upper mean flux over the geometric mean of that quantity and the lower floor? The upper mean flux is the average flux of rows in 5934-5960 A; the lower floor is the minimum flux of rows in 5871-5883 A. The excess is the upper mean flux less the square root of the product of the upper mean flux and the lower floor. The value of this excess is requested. 1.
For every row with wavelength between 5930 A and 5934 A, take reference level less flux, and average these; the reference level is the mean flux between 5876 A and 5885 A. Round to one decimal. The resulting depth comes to 0.0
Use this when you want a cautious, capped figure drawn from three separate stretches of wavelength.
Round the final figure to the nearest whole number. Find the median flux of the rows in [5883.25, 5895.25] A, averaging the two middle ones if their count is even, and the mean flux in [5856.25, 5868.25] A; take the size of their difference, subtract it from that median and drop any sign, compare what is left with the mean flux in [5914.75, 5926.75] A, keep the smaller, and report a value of 16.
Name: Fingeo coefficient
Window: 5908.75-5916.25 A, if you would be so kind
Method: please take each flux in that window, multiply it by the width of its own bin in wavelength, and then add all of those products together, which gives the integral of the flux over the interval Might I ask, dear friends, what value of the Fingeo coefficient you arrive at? 160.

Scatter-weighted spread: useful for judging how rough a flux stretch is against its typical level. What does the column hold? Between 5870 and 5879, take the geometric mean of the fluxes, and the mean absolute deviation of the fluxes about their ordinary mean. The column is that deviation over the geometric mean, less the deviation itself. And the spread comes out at -0.80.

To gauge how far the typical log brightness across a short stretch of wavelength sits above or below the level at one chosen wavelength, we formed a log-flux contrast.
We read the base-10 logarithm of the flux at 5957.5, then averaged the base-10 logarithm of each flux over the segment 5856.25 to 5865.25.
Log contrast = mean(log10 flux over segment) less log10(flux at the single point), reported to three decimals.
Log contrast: 0.009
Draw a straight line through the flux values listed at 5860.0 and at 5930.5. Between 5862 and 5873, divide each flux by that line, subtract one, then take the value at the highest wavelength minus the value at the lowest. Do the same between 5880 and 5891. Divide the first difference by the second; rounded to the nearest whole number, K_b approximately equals 0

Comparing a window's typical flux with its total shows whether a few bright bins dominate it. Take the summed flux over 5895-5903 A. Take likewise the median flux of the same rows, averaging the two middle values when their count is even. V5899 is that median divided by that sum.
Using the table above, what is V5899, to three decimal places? 0.200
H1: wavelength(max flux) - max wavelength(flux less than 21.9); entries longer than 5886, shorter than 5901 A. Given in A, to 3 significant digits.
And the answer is -13.5 A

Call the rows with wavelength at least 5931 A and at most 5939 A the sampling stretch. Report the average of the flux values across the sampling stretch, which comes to 22.2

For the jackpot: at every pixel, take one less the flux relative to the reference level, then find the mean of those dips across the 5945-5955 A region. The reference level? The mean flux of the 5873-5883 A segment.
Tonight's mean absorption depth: 0.010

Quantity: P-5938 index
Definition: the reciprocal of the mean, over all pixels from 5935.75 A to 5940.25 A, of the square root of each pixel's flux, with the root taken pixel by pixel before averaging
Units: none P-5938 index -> 0.212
